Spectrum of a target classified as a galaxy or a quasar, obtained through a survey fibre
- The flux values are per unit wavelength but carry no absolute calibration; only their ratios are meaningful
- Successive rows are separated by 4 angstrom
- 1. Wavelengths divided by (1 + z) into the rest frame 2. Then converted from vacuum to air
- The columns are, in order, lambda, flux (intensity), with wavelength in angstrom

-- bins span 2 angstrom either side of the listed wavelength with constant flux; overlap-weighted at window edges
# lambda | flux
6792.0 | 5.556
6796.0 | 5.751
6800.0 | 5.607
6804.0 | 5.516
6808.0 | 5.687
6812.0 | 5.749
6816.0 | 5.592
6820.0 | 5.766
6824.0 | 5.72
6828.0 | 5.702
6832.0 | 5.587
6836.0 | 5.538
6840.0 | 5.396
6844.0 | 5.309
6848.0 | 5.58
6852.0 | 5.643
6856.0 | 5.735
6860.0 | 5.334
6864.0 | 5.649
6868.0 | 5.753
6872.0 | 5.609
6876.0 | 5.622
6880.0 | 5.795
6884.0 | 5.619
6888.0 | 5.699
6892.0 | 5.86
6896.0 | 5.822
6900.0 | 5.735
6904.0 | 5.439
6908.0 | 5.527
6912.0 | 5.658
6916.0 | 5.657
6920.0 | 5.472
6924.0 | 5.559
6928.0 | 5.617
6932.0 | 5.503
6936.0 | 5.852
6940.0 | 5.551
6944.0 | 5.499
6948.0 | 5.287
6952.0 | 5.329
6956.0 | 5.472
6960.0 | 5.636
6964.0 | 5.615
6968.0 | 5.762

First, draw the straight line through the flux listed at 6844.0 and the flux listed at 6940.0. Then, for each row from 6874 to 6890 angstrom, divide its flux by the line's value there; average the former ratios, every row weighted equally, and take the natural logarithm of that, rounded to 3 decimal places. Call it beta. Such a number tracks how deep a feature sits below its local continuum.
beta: 0.050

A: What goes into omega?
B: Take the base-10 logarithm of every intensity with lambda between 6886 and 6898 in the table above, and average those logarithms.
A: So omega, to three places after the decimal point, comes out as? 0.763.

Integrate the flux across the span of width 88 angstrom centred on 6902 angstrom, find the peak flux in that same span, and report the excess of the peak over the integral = -489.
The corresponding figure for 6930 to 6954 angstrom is -126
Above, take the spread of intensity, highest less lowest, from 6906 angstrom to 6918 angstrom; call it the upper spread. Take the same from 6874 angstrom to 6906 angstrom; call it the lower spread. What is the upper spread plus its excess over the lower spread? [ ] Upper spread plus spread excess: -0.2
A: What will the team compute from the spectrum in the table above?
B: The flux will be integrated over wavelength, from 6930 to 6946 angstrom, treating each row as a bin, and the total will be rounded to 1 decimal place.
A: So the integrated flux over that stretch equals 89.6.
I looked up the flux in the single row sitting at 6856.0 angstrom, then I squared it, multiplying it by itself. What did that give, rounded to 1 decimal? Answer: 32.9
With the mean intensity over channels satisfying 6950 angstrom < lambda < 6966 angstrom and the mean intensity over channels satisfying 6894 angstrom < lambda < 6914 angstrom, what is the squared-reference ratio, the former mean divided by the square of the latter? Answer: 0.174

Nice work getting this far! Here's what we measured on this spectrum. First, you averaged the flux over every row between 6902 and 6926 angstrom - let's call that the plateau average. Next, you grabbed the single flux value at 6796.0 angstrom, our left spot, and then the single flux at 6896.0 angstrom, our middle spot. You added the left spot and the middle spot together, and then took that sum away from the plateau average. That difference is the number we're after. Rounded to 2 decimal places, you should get -6.02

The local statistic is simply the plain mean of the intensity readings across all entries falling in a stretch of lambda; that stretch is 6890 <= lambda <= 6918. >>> 5.67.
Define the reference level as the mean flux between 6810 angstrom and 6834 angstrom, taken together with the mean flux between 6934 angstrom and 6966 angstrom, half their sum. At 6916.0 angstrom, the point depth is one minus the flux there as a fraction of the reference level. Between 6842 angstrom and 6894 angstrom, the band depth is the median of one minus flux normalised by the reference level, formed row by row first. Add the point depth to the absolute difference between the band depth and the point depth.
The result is -0.006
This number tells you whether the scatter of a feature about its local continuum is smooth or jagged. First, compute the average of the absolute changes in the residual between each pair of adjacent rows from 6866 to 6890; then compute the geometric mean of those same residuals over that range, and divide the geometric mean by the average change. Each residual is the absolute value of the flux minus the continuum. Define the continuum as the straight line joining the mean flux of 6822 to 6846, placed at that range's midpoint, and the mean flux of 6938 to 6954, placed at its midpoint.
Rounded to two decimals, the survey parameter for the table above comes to 1.50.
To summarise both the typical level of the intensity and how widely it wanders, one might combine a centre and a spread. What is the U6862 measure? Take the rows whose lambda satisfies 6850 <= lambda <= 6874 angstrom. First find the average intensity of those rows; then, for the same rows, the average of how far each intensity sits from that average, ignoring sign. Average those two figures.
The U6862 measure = 2.86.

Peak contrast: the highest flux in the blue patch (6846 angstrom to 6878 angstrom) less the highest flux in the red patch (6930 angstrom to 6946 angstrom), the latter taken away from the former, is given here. -0.10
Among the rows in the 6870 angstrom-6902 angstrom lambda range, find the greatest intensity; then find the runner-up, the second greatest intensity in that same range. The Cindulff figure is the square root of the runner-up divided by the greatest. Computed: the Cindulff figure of 0.997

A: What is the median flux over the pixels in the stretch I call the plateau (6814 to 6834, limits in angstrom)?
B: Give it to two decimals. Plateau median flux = 5.70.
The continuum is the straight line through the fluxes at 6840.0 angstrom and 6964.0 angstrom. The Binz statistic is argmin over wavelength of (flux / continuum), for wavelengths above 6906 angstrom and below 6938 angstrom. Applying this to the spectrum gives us 6920.0 angstrom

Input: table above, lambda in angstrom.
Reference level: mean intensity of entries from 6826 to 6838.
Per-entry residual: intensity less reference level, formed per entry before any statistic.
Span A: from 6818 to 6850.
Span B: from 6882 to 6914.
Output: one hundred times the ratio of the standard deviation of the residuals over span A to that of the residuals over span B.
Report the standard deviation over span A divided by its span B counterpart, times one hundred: 112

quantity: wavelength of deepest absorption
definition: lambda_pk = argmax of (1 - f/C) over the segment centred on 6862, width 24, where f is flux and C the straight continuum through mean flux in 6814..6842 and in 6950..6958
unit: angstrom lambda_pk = 6860.0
